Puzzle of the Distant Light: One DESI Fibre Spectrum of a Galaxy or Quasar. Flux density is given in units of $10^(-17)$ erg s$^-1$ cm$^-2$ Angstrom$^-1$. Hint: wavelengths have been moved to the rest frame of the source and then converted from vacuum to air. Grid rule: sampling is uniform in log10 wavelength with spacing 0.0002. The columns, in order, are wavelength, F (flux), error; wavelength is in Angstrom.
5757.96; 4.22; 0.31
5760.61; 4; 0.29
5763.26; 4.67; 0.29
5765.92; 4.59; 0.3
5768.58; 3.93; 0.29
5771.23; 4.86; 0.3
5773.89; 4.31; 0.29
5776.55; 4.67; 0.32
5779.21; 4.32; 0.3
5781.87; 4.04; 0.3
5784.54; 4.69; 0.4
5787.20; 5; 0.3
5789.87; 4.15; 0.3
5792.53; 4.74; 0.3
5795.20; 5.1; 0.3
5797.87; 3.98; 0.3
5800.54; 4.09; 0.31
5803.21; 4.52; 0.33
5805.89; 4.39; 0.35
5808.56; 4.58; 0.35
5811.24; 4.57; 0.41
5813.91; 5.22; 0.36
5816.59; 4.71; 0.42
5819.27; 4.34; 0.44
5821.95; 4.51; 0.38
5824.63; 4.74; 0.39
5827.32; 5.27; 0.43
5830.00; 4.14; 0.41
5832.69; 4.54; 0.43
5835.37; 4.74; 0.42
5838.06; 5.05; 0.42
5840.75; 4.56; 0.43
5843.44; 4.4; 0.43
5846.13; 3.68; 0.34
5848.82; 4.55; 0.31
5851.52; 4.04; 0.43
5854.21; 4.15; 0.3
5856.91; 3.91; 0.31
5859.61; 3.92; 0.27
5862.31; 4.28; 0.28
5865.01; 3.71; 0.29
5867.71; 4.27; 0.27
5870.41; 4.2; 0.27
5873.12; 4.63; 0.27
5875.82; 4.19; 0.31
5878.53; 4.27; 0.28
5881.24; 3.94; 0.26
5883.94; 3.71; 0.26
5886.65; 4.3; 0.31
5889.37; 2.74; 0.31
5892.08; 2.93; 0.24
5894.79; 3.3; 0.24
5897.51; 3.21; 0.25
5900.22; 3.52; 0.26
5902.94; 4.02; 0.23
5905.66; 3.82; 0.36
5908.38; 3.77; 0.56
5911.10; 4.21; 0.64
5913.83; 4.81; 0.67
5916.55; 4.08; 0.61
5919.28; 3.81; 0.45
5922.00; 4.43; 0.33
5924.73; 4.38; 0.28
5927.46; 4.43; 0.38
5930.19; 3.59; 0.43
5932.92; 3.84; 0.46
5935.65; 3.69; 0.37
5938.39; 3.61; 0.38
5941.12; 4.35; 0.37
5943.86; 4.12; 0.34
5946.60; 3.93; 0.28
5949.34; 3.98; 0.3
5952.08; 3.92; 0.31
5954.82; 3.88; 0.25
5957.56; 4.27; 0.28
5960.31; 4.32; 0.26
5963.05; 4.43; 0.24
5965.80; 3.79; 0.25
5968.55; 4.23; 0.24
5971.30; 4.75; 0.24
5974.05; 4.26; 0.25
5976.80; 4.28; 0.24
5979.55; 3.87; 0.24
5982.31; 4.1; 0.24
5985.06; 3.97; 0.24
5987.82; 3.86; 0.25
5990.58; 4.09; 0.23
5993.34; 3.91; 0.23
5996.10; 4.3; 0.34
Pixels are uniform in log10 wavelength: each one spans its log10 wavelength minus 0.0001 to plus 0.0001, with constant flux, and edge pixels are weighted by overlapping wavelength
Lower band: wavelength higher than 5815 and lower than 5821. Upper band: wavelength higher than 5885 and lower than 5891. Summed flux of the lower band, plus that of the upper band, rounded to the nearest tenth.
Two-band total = 16.1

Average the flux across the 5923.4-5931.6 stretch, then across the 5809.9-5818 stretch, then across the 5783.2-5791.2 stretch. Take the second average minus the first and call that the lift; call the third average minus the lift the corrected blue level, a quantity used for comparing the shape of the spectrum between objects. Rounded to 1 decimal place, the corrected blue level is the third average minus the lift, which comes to 3.9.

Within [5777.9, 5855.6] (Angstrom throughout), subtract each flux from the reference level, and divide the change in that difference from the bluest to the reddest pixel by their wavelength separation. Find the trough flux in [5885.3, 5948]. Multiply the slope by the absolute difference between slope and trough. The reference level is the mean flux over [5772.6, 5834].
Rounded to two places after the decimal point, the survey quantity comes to 0.01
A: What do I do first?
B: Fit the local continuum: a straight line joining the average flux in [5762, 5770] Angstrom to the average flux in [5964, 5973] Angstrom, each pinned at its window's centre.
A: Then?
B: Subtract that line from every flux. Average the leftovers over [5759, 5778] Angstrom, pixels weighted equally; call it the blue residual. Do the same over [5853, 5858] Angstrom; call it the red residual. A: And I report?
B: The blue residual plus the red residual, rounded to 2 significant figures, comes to -0.27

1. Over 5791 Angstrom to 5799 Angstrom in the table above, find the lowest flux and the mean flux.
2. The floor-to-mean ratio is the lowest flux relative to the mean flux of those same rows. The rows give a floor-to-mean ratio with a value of 0.86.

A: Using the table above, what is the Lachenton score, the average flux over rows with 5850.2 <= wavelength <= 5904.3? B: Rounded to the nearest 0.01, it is 3.86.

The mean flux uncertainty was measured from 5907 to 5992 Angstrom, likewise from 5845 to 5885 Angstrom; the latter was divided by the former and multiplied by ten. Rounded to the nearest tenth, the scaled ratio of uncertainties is 8.7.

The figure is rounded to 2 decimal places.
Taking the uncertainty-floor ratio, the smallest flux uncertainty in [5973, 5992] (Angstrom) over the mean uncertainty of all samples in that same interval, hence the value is 0.95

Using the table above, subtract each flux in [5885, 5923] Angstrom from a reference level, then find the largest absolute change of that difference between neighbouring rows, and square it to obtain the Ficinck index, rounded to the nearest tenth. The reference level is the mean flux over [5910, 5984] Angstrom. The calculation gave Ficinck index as 2.4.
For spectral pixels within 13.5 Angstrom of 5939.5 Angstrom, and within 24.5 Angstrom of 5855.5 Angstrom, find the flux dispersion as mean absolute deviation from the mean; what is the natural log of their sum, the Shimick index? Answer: -0.70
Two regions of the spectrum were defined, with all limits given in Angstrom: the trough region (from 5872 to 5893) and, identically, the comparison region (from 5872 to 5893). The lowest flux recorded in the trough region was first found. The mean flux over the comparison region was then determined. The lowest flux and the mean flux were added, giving 6.6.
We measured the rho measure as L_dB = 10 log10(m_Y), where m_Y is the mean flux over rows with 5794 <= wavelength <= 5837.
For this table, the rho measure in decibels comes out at 6.62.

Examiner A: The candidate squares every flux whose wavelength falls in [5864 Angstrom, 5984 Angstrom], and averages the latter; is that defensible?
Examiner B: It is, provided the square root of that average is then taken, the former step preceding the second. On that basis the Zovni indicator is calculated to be 4.0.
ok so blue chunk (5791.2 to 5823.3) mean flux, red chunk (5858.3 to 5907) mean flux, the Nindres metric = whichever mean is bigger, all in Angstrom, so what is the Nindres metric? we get 4.56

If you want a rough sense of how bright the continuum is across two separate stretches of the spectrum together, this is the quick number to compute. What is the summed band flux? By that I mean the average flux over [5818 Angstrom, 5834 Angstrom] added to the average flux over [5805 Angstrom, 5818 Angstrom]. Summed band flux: 9.3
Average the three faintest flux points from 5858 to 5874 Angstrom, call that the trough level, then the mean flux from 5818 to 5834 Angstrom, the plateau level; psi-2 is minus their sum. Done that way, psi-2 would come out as -8.53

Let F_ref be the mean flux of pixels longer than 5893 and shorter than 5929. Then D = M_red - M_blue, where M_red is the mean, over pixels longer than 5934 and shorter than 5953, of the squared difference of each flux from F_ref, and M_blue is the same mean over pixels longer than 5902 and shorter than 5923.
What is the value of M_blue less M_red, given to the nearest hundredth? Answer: 0.08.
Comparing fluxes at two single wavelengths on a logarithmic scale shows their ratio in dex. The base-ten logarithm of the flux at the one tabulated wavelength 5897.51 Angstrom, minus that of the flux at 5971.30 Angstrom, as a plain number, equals -0.170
